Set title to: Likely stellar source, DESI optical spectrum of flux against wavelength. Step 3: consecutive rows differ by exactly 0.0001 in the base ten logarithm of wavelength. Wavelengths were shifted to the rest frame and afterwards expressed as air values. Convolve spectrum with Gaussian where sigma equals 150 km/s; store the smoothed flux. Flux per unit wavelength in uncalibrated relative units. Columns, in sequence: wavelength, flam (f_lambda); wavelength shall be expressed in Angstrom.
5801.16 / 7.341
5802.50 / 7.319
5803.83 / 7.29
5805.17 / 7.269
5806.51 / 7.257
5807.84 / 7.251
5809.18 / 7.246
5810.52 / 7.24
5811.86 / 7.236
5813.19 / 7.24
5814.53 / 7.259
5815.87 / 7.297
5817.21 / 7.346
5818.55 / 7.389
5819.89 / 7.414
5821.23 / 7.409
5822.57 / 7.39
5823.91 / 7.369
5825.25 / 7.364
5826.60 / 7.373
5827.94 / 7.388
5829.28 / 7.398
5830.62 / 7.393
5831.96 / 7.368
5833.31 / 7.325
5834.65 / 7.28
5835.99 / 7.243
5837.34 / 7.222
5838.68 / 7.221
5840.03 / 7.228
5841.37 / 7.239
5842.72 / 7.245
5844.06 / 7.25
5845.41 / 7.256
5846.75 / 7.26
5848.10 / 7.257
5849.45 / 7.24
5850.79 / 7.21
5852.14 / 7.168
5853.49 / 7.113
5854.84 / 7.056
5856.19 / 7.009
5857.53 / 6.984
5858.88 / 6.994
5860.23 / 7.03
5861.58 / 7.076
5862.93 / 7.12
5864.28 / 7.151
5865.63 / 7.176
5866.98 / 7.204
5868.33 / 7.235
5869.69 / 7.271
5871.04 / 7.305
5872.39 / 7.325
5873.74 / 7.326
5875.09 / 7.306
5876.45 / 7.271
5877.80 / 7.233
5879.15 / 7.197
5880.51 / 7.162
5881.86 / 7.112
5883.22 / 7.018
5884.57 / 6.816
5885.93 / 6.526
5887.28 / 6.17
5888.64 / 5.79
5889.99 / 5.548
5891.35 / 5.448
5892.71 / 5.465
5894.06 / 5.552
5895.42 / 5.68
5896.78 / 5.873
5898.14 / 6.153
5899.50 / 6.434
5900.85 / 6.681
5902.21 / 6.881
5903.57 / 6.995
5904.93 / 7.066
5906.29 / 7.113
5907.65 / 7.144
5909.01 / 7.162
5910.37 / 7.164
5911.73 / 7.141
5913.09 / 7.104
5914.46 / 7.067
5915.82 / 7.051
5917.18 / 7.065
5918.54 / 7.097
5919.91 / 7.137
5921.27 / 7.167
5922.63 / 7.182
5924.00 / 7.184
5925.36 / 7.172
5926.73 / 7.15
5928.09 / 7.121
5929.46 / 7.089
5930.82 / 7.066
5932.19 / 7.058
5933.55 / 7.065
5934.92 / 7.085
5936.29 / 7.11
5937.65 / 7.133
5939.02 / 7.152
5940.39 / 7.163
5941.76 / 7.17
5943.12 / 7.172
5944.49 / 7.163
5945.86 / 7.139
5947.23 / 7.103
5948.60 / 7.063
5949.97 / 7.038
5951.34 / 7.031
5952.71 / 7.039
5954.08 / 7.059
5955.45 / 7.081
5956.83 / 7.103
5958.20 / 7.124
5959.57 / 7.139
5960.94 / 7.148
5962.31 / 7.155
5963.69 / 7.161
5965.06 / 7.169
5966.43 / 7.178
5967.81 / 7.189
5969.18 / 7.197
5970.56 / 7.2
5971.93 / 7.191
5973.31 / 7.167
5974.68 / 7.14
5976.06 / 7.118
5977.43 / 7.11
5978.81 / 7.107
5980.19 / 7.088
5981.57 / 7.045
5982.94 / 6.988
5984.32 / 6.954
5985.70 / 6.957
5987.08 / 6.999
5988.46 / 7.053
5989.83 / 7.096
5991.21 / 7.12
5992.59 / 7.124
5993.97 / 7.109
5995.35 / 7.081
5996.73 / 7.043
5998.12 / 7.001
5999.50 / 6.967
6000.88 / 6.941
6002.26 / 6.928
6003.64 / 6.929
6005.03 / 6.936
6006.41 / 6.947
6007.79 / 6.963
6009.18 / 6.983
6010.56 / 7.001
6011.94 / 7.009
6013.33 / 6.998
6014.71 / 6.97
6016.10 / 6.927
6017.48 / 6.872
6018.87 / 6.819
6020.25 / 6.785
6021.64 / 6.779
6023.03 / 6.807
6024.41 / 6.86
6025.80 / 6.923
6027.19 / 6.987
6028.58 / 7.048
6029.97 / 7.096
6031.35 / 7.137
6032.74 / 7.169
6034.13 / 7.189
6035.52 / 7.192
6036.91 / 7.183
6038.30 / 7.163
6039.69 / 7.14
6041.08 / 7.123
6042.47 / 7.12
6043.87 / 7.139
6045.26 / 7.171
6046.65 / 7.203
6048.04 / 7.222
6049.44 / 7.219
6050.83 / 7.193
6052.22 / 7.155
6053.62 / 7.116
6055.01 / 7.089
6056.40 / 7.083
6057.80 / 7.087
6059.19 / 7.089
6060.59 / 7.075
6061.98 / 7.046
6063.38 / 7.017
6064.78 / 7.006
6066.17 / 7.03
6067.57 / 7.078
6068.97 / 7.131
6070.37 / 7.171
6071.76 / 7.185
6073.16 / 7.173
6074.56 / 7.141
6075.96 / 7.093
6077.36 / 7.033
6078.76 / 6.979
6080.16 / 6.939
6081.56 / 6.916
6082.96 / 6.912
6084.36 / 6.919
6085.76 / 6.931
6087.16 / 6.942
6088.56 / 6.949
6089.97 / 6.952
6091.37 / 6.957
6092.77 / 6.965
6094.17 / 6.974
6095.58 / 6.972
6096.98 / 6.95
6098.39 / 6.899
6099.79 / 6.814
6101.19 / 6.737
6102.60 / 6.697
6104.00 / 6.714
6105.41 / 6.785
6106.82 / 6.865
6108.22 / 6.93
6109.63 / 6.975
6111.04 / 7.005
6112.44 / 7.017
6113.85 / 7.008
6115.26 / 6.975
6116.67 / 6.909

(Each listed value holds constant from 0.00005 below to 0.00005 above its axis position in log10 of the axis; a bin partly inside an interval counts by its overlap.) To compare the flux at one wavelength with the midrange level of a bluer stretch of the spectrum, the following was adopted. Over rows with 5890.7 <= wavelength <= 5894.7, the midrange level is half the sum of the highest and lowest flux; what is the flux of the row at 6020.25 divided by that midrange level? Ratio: 1.234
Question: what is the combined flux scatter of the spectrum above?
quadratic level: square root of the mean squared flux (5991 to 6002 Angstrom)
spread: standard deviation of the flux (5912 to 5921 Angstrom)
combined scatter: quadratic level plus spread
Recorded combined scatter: 7.08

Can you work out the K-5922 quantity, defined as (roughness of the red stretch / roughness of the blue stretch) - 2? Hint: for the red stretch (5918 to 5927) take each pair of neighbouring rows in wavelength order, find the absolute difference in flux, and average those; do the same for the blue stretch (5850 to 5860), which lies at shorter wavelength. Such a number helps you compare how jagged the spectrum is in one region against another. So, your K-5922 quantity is -1.5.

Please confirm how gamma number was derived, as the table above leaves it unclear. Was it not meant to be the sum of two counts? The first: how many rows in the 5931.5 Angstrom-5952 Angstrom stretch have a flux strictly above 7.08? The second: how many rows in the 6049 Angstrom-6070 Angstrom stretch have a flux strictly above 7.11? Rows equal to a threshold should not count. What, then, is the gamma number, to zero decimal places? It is 15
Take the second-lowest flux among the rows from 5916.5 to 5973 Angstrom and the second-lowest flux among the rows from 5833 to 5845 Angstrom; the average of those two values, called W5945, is 7.13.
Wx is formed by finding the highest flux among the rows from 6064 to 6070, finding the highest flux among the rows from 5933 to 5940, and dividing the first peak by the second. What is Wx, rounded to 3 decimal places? 0.997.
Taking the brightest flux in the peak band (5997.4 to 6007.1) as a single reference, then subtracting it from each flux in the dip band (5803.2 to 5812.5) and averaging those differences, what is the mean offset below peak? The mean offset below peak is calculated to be 0.25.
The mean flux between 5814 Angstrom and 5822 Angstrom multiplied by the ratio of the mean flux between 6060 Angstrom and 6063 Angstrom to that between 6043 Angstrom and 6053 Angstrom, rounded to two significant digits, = 7.2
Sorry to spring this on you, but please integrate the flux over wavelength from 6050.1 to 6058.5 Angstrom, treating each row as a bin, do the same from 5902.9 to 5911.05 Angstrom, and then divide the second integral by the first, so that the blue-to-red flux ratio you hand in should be 0.97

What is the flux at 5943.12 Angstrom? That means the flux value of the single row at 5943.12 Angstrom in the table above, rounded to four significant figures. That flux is 7.172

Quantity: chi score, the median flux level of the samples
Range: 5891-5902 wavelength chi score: 5.8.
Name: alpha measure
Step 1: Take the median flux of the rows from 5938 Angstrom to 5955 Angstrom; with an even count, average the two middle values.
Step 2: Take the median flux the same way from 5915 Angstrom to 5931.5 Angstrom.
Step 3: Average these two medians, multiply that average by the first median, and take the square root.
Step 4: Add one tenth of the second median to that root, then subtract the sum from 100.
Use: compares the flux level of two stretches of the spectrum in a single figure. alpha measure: 92.16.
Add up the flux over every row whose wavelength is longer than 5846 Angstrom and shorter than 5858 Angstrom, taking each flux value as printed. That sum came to 64.3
